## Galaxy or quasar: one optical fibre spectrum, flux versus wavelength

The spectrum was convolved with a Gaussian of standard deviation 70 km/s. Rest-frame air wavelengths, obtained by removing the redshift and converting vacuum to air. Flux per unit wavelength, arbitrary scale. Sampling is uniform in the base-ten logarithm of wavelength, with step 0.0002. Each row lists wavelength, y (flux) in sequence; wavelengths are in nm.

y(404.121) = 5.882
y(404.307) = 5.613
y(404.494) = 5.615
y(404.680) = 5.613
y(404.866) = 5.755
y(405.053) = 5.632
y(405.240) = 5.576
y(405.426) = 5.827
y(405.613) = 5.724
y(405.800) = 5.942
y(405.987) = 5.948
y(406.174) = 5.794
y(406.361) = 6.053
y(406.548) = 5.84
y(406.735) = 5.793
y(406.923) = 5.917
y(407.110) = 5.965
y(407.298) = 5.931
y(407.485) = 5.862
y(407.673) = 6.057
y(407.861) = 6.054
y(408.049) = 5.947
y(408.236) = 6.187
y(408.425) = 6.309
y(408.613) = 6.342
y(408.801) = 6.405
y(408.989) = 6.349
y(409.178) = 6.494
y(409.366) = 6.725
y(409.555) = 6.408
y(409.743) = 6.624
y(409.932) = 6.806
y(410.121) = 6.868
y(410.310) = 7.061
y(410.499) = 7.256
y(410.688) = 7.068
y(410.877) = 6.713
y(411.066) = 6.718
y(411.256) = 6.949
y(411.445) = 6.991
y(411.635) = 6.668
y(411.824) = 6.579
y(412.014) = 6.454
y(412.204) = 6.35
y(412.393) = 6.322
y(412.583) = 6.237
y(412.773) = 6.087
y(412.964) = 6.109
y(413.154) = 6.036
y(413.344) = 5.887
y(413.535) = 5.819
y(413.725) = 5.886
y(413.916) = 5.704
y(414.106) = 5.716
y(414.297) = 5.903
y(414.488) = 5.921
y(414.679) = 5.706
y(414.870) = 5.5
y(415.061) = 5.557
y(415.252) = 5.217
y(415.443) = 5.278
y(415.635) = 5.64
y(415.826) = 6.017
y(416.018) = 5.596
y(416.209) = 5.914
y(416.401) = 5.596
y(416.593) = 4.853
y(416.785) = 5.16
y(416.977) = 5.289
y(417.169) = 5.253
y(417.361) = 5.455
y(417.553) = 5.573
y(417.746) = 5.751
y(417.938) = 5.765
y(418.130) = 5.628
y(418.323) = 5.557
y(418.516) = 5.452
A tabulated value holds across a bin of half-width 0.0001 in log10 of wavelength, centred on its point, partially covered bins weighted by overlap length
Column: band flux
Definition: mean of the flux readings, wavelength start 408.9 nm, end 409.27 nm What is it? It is 6.4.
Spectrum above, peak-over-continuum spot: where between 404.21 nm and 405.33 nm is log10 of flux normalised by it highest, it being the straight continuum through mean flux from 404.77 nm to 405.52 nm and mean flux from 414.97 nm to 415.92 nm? 404.866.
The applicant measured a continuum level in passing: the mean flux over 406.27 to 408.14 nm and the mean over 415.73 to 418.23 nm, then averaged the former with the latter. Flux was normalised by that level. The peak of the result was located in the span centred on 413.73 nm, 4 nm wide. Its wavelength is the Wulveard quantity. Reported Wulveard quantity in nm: 411.824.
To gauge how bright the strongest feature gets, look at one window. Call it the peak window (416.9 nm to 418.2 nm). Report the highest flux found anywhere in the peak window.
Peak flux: 5.765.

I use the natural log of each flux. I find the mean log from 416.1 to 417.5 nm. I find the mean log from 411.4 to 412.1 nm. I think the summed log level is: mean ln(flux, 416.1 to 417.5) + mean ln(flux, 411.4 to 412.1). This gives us 3.57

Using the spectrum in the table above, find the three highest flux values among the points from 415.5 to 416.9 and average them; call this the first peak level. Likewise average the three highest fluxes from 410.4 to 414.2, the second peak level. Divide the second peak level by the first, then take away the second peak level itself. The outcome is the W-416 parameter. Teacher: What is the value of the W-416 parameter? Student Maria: -5.89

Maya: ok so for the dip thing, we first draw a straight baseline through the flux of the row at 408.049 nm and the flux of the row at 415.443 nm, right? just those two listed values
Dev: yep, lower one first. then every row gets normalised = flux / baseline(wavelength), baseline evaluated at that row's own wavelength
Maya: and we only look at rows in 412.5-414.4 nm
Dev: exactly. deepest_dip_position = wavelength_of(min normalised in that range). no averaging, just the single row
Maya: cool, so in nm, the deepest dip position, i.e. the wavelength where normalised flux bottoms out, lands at 413.916 nm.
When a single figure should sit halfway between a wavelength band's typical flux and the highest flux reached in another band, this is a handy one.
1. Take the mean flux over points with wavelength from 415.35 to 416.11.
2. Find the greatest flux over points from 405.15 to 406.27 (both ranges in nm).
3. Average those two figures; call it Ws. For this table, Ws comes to 5.79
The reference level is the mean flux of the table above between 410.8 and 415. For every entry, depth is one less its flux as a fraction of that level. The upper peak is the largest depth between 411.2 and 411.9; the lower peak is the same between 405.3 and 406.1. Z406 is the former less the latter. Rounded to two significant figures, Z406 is -0.14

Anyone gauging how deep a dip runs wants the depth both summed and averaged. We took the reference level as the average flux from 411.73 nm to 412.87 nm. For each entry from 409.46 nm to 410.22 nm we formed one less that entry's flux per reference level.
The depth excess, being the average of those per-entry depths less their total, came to 0.16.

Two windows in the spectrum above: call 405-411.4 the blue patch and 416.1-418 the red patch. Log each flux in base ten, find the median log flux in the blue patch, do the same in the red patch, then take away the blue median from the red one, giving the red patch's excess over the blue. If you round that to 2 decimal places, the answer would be -0.05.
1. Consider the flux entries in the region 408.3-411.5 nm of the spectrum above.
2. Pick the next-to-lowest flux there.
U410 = 6.342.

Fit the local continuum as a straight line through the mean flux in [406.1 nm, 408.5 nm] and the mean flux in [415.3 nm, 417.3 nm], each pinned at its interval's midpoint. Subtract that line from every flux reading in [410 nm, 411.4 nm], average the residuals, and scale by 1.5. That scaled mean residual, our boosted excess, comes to 1.75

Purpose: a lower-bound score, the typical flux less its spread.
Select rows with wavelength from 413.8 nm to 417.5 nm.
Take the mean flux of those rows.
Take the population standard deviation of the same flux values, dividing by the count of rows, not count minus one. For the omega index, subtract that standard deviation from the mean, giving 5.24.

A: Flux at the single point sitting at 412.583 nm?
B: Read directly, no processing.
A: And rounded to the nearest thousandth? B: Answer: 6.237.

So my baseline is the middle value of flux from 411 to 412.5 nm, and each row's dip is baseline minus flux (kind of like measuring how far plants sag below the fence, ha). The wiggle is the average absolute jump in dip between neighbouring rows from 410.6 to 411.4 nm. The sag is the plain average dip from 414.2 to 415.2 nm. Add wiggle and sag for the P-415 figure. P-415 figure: 1.1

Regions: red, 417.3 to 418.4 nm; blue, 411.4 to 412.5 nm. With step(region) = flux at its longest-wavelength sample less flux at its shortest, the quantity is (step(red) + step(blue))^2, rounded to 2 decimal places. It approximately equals 0.32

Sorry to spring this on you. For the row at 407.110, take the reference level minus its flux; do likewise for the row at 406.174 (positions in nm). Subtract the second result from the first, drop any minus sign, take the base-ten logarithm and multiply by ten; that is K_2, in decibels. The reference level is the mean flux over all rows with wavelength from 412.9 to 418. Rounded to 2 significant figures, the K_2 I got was -7.7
